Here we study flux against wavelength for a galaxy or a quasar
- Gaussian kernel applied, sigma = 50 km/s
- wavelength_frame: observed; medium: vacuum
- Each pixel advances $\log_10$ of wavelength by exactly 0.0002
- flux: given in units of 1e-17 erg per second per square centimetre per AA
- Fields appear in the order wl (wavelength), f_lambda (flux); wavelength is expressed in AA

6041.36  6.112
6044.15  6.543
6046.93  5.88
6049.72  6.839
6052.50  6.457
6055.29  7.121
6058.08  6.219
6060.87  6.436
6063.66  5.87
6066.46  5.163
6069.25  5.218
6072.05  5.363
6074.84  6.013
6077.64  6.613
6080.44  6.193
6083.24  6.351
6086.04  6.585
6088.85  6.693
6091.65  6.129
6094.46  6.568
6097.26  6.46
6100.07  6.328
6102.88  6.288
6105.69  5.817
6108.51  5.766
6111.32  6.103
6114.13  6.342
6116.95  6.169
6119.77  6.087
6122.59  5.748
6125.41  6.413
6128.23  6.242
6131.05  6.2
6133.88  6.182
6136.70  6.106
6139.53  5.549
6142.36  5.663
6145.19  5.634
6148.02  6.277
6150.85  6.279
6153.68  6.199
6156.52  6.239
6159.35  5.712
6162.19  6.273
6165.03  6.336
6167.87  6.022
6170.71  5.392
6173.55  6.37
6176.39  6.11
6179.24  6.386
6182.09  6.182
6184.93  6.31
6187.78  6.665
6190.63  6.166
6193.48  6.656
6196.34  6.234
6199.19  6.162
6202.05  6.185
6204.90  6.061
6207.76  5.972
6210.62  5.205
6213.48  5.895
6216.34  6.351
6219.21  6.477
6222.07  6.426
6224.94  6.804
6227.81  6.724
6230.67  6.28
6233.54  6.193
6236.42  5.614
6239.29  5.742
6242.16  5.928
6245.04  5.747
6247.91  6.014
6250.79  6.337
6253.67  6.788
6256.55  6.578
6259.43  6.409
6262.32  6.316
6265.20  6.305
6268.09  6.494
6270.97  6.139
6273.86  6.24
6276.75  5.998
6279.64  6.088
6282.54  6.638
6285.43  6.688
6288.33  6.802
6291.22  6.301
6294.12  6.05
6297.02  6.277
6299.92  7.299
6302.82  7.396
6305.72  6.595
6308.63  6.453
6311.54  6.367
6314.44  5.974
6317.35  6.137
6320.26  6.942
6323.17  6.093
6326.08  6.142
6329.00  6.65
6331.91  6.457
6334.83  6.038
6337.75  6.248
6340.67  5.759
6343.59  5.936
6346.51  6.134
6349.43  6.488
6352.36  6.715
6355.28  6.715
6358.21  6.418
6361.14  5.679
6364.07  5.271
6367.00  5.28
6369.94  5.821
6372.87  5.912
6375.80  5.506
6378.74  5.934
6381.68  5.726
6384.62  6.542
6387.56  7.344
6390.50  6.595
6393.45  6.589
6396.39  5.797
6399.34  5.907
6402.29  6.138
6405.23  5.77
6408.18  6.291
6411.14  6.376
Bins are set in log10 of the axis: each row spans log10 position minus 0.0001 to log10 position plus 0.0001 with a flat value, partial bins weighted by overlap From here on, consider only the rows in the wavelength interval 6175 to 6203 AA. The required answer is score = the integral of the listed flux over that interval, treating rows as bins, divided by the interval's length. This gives 6.31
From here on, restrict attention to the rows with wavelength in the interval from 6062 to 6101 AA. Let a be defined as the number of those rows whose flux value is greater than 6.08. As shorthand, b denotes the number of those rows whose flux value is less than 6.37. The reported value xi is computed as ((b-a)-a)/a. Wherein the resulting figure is -1.00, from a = 9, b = 9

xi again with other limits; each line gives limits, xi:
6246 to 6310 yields -1.42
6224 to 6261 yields -1.00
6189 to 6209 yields -0.80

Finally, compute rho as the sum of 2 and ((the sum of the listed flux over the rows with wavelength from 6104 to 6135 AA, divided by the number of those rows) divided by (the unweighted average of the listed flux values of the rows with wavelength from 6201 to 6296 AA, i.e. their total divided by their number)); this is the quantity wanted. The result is 2.98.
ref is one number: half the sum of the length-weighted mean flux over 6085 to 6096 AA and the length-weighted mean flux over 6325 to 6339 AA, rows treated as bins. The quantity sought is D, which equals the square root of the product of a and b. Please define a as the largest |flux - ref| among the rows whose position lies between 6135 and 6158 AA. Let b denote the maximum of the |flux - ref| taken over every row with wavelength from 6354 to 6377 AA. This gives 0.98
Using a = 0.9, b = 1.1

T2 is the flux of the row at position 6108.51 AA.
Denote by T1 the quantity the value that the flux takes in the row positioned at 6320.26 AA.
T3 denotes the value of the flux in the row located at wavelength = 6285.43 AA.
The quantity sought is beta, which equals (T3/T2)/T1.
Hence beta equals 0.167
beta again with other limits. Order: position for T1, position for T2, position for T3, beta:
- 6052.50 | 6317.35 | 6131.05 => 0.156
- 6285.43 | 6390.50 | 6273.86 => 0.141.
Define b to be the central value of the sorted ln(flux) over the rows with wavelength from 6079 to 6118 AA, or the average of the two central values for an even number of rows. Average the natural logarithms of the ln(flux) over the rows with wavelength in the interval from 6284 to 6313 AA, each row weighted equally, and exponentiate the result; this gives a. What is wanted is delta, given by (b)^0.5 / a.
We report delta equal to 0.719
